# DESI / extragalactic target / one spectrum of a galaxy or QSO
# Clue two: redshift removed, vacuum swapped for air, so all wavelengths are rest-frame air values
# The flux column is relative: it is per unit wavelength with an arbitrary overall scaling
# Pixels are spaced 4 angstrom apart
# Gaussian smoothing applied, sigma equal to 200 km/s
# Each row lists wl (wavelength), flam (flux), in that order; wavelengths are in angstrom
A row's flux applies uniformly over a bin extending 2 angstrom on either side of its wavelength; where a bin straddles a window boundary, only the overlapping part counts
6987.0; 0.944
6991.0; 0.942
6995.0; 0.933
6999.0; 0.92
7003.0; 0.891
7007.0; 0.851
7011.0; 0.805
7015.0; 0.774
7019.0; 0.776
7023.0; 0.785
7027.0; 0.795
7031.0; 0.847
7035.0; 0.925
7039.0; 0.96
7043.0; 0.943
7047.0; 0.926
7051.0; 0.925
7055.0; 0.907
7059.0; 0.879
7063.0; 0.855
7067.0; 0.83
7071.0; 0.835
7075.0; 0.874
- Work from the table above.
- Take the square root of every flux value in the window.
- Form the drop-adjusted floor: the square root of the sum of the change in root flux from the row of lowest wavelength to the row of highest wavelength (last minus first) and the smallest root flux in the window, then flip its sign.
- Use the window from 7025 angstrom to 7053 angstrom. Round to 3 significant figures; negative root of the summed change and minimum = -0.981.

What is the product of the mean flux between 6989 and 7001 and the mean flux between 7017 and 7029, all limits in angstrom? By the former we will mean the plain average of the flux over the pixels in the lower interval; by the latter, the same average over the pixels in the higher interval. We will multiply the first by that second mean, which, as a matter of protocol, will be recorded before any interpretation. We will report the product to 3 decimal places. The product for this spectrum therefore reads 0.732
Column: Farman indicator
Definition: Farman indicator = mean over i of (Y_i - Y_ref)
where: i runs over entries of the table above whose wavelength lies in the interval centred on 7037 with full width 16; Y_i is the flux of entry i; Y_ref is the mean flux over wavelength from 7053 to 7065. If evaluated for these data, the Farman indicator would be 0.038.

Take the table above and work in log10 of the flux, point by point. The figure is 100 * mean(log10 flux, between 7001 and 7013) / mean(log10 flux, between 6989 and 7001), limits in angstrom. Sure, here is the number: 232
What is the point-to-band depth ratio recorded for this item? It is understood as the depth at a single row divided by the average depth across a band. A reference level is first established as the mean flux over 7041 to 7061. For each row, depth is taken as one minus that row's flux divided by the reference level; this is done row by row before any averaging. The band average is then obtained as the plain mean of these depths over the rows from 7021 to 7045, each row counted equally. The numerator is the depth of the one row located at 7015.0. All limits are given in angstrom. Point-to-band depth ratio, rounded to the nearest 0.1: 3.5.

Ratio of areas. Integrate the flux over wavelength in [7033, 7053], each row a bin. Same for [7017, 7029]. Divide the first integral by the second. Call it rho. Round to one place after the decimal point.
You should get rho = 2.0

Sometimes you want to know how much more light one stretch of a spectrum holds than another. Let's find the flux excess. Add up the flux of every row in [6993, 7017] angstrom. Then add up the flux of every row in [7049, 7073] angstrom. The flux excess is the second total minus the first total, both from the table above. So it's 0.06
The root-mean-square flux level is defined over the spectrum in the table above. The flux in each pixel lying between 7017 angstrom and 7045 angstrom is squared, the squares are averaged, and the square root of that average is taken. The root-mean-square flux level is 0.86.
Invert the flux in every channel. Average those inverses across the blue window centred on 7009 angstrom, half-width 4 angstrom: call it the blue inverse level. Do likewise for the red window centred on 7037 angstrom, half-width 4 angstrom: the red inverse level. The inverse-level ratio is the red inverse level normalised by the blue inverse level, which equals 0.88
